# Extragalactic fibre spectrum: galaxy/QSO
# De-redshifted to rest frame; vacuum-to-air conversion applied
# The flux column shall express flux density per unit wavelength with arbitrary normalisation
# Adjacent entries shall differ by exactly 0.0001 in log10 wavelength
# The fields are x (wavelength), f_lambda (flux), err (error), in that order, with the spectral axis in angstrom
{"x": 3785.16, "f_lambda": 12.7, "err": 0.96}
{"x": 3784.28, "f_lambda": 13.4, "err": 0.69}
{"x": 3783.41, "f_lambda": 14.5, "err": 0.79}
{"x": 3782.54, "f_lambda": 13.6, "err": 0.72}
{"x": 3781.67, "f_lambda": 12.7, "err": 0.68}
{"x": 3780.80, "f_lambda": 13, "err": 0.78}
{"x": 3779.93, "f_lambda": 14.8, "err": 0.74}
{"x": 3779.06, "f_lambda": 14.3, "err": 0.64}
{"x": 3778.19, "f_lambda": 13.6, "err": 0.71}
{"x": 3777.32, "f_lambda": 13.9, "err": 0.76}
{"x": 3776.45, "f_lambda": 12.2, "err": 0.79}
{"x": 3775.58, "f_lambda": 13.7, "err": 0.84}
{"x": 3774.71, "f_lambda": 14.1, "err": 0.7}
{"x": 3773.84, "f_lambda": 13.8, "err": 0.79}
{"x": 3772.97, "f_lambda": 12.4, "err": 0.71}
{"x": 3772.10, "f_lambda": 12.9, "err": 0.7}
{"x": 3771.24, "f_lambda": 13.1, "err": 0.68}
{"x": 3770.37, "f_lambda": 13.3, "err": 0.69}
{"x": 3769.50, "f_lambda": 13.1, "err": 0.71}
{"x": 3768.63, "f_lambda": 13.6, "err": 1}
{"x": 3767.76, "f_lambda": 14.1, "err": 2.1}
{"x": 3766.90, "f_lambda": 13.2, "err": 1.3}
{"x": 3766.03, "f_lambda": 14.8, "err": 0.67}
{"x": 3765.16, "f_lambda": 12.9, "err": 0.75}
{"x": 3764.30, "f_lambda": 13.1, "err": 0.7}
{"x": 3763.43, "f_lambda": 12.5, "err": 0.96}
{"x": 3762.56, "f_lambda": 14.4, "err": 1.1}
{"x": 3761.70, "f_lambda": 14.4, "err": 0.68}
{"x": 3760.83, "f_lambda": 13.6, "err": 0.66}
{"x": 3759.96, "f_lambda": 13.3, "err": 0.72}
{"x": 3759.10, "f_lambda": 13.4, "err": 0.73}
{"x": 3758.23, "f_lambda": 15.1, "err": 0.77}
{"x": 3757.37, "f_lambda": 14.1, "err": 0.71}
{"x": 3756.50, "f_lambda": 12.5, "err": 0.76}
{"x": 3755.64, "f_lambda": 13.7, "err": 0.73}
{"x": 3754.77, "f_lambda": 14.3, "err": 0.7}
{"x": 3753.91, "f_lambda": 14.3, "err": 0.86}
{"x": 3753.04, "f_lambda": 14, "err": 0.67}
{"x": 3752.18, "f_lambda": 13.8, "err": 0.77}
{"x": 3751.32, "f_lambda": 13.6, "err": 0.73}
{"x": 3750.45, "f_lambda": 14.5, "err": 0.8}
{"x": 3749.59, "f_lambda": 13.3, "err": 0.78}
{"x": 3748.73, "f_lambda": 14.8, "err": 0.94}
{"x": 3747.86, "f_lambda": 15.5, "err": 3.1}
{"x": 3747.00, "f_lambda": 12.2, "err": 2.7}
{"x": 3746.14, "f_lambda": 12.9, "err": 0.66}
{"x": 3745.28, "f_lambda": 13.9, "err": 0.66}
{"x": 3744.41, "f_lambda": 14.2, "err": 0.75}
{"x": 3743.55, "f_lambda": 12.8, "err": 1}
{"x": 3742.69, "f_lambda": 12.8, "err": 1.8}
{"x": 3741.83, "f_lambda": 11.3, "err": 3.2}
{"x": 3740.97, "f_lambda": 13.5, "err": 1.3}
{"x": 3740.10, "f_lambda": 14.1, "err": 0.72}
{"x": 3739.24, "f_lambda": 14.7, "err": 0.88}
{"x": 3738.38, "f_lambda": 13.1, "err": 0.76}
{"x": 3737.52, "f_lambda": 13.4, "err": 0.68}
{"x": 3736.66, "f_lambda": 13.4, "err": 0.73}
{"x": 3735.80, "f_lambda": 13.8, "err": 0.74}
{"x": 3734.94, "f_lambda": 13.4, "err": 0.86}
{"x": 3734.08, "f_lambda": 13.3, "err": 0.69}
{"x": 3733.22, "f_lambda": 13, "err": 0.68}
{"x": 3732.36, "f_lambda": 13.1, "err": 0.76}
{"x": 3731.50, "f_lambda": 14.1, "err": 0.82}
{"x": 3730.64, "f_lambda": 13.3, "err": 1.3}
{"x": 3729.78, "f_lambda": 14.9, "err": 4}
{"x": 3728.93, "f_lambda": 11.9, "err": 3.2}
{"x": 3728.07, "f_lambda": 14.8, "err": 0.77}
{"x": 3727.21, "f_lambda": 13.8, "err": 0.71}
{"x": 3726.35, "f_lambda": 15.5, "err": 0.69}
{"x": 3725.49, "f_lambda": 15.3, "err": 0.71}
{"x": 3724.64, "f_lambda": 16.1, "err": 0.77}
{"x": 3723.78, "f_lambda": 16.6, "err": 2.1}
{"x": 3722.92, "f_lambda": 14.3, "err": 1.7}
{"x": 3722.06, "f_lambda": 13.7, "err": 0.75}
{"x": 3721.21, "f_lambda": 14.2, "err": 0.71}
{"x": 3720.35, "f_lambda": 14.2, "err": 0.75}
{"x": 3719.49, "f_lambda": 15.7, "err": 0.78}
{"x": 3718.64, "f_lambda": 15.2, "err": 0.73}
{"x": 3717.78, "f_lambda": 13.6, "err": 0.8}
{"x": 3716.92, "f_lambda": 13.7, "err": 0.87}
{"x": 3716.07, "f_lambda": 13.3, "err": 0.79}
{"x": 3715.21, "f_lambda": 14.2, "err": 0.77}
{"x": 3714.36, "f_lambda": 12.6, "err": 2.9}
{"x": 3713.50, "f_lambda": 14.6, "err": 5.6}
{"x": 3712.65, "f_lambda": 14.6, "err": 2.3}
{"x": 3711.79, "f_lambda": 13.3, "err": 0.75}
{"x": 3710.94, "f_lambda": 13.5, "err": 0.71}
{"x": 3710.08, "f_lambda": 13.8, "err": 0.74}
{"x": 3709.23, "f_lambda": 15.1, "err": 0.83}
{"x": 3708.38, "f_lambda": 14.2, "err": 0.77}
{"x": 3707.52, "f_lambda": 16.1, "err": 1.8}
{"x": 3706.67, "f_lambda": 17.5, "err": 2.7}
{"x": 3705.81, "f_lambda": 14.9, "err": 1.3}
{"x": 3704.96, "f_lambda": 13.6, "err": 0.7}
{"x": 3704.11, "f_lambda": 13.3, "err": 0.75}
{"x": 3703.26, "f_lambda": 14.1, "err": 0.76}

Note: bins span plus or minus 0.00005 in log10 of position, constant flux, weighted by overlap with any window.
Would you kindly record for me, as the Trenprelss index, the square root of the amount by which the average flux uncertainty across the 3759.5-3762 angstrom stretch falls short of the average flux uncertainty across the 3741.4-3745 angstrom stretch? 1.0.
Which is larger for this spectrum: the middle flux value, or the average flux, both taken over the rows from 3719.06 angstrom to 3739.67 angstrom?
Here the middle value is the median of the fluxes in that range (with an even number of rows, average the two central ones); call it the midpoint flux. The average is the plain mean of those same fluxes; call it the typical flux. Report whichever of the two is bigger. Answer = 14.2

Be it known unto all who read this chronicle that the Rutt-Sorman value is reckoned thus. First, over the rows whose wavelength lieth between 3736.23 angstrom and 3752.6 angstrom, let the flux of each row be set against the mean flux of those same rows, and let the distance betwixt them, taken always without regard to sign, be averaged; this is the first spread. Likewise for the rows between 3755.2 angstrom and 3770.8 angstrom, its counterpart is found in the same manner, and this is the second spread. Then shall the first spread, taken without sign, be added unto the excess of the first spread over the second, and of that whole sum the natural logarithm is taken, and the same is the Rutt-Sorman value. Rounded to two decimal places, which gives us -0.12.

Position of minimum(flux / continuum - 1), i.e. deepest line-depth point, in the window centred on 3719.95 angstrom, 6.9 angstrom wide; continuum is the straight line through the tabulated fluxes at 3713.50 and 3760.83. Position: 3717.78 angstrom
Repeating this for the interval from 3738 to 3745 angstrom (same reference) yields 3741.83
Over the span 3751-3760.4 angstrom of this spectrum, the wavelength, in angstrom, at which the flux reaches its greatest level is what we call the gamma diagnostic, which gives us 3758.23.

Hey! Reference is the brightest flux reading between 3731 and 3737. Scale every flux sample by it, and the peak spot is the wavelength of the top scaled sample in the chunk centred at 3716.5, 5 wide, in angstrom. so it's 3718.64 angstrom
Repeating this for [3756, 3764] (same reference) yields 3758.23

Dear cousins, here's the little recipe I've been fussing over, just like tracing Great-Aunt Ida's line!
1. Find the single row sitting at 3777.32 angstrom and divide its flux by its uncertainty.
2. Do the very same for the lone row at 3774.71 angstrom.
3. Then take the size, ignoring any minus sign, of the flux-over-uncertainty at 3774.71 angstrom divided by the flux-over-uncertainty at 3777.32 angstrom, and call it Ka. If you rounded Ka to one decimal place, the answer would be 1.1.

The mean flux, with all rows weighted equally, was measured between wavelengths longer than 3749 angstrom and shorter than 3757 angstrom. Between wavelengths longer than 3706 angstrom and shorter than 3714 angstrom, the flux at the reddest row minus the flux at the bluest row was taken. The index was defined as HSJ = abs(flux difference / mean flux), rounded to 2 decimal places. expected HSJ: 0.21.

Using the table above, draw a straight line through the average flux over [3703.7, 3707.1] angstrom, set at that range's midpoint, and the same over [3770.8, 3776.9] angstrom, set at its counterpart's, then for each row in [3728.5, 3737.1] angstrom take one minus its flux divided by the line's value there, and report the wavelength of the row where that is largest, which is 3728.93 angstrom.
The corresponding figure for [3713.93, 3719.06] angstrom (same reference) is 3714.36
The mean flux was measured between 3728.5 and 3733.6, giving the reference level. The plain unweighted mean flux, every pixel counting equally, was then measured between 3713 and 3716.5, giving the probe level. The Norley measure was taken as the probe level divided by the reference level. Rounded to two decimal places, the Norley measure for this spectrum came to 1.02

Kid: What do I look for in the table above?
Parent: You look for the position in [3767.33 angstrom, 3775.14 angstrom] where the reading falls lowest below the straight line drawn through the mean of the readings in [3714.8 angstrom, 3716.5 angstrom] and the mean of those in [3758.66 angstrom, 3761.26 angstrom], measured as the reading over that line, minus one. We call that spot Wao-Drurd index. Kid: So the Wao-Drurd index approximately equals 3772.97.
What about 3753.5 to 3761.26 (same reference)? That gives 3756.50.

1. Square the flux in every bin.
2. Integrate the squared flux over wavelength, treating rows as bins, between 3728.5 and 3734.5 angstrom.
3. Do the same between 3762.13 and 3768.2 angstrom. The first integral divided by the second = 0.96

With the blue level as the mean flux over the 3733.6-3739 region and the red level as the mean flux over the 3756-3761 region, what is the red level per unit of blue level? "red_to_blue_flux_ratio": 1.02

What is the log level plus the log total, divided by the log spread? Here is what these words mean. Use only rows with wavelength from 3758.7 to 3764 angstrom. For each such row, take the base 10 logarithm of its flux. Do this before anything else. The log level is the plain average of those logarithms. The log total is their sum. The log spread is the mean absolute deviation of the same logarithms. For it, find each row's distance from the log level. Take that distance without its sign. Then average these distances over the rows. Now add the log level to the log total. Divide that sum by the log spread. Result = 465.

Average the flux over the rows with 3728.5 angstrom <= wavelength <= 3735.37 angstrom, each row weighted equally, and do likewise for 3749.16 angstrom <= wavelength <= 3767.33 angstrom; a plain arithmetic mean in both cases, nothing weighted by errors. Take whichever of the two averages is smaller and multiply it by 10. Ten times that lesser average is 134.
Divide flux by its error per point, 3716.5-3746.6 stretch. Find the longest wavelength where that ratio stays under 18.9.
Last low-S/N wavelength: 3743.55 angstrom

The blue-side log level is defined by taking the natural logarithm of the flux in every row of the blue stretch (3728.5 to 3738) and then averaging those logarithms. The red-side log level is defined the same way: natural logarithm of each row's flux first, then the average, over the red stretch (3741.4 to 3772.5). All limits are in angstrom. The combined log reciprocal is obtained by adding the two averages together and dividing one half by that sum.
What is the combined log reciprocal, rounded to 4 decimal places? 0.0961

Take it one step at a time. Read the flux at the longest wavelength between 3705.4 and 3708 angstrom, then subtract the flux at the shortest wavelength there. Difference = 1.2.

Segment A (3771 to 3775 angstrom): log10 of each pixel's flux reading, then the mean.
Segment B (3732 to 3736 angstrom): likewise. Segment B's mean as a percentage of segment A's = 100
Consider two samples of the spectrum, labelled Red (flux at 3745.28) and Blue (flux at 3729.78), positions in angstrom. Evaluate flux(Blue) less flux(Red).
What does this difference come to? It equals 1.0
